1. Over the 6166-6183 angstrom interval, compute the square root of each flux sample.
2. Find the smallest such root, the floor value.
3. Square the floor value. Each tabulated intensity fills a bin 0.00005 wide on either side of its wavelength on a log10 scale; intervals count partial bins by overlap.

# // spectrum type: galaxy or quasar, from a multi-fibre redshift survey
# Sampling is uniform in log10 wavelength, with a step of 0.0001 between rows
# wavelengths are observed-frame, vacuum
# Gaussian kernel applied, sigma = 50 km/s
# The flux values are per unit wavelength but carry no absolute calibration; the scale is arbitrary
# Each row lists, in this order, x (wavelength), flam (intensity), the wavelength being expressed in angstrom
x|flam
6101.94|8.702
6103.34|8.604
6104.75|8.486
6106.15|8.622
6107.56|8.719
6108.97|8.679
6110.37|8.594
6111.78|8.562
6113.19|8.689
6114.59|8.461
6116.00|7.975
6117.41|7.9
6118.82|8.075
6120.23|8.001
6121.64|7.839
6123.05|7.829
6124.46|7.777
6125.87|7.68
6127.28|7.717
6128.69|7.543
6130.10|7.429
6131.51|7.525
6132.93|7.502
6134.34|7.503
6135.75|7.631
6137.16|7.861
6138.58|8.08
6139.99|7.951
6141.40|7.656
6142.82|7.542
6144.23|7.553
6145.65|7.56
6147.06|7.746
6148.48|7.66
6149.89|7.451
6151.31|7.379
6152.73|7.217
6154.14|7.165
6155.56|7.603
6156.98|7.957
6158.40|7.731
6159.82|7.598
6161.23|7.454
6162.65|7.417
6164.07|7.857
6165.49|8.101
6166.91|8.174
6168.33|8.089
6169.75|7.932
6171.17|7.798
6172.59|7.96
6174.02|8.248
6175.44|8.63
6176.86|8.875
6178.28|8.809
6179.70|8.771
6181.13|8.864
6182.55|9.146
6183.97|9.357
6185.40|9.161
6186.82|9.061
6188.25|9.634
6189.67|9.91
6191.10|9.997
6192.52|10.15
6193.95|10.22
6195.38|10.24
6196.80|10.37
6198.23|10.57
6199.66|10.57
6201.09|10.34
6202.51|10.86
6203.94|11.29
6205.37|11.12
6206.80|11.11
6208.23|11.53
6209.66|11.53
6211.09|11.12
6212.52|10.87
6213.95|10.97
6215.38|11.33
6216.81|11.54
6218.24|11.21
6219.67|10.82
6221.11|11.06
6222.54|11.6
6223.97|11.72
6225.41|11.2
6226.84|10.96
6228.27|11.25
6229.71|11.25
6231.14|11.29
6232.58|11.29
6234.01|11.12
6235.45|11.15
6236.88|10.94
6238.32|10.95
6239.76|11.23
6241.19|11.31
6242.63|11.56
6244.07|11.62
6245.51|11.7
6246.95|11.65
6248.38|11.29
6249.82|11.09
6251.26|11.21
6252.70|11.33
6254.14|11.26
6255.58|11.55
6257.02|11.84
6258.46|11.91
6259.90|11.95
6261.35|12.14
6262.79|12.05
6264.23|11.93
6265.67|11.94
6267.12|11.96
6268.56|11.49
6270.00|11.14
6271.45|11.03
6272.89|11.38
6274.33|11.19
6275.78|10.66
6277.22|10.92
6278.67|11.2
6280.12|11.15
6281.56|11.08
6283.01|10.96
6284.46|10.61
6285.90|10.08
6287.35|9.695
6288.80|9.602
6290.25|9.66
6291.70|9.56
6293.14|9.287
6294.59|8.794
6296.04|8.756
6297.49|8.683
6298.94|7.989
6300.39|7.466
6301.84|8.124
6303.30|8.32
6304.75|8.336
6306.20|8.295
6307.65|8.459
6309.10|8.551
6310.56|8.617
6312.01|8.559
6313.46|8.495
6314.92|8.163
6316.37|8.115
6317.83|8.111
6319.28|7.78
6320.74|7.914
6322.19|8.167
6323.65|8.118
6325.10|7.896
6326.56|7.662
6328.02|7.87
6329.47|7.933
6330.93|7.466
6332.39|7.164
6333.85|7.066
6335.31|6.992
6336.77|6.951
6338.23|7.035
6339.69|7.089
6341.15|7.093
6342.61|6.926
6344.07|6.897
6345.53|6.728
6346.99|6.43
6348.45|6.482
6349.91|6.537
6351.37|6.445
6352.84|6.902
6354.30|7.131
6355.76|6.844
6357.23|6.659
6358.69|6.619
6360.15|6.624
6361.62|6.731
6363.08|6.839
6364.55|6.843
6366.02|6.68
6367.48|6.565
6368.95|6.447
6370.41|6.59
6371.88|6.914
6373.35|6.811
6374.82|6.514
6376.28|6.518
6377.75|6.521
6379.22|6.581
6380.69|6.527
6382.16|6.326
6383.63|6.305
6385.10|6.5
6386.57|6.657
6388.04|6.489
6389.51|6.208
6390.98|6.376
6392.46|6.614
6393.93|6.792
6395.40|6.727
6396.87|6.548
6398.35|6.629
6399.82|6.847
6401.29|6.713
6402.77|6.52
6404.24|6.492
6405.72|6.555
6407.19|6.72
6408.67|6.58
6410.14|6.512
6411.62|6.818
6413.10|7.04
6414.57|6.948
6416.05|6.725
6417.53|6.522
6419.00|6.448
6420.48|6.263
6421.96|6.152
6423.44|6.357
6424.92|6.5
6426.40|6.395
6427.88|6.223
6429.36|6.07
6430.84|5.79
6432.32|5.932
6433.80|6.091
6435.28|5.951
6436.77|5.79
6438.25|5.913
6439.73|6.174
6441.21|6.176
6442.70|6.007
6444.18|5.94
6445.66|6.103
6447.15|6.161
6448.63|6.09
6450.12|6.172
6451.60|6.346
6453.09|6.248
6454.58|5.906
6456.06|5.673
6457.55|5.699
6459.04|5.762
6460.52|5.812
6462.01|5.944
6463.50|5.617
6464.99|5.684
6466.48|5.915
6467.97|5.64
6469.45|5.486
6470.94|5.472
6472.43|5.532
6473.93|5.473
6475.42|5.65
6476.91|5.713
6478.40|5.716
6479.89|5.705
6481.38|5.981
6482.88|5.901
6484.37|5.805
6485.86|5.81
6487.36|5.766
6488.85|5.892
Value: 7.8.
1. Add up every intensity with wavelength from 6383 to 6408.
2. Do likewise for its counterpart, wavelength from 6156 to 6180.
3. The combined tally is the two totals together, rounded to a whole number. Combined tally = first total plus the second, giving 249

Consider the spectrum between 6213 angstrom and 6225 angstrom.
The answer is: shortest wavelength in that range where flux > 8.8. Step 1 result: 6213.95 angstrom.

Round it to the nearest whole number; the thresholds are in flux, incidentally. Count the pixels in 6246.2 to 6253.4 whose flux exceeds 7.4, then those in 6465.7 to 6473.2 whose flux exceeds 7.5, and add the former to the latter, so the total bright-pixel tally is 5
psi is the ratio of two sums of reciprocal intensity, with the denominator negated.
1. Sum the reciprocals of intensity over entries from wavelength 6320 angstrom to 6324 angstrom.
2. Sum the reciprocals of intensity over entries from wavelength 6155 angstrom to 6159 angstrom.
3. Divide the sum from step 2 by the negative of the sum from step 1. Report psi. -1.04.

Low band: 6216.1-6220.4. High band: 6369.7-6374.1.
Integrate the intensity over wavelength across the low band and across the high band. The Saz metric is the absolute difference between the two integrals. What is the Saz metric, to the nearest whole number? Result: 18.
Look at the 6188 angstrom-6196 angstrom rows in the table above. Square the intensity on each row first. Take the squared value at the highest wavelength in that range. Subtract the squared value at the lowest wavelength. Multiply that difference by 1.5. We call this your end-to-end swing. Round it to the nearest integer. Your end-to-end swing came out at 18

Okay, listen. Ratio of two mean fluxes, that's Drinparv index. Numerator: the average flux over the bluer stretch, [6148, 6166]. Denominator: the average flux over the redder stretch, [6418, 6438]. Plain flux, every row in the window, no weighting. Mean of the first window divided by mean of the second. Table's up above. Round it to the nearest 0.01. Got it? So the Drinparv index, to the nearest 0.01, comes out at 1.23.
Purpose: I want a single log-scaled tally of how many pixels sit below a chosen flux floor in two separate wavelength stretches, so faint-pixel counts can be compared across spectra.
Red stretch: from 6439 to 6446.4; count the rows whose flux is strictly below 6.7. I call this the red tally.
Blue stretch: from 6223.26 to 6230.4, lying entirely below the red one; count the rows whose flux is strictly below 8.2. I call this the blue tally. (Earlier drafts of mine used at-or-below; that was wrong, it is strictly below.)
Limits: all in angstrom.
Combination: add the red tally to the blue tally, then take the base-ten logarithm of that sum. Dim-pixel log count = 0.70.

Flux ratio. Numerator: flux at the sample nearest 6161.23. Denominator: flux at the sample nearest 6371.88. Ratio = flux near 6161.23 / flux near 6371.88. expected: 1.08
